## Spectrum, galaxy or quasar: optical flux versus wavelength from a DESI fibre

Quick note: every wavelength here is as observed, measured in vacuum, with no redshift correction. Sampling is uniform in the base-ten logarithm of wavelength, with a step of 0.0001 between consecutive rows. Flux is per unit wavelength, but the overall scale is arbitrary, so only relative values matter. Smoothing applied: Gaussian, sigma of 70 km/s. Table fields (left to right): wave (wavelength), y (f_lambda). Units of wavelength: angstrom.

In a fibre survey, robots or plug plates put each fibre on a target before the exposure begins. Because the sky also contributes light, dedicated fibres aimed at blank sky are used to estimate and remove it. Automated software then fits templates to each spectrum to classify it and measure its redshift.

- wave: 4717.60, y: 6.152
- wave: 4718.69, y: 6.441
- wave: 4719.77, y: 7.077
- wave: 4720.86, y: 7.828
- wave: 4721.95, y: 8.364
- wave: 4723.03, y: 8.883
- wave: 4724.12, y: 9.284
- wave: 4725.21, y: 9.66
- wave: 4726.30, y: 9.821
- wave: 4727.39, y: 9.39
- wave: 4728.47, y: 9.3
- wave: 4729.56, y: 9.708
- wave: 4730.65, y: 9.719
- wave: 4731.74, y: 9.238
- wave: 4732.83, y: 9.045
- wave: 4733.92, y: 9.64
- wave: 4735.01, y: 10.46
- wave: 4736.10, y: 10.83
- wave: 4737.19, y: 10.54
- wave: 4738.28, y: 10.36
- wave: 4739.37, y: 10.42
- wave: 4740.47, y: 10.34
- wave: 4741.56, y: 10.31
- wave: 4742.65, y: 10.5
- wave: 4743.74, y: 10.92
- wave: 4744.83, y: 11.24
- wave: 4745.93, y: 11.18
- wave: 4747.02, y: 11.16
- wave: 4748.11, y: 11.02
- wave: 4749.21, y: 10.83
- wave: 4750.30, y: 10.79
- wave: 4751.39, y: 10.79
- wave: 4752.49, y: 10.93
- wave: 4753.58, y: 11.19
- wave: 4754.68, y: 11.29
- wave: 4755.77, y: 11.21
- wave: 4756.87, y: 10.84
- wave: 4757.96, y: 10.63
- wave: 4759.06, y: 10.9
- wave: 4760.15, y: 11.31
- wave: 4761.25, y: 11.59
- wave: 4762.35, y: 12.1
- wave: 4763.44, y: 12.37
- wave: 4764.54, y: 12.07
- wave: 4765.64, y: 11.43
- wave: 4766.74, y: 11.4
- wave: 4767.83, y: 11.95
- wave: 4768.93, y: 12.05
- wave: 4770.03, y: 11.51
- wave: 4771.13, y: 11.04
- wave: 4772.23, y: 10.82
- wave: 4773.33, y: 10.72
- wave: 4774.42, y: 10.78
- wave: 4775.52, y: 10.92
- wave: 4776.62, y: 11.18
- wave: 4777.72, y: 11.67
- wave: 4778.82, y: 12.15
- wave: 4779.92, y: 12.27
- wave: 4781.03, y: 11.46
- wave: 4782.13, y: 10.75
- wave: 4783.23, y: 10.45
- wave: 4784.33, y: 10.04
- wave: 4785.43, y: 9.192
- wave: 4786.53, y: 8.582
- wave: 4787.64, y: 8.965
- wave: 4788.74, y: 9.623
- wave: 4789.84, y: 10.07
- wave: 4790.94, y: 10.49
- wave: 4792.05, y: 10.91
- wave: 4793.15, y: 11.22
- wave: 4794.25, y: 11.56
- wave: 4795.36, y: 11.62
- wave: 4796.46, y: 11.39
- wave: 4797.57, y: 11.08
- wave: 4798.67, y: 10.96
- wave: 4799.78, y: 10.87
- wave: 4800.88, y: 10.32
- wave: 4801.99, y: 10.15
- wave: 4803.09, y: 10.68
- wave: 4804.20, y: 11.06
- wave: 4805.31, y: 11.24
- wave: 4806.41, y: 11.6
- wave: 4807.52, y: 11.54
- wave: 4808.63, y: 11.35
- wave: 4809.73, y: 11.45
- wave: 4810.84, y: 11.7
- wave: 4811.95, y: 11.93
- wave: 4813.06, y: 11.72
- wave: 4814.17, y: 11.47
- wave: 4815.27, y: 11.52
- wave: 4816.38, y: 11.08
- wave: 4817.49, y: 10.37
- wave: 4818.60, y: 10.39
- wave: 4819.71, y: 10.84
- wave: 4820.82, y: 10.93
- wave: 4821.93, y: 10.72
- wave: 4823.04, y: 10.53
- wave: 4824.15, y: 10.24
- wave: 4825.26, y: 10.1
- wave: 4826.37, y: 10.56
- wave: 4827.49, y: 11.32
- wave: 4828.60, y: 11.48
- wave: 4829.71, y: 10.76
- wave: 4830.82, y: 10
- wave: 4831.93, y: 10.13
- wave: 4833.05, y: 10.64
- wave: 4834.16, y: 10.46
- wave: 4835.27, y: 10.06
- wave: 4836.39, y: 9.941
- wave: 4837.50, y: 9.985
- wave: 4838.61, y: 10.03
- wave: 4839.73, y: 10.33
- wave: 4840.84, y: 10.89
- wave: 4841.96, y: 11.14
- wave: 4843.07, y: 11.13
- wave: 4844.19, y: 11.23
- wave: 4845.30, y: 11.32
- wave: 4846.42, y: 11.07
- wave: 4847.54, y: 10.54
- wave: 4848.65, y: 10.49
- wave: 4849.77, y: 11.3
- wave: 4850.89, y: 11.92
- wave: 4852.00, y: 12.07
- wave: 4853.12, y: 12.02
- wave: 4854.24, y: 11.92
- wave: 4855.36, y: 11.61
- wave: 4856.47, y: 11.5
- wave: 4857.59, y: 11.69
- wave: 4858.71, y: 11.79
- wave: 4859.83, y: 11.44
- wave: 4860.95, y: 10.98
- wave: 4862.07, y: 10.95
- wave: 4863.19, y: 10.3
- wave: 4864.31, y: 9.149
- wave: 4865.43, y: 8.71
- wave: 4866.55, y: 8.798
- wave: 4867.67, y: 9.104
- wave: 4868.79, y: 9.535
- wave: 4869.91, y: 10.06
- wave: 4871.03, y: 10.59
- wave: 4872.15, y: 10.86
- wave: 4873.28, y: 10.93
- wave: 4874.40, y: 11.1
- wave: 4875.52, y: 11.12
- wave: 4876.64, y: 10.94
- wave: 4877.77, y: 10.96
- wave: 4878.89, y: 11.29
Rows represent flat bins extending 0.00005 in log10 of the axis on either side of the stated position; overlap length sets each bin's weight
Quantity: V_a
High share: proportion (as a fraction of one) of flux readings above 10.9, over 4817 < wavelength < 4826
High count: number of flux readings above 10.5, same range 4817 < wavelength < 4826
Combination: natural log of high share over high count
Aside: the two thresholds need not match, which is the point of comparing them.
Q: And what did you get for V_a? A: -3.5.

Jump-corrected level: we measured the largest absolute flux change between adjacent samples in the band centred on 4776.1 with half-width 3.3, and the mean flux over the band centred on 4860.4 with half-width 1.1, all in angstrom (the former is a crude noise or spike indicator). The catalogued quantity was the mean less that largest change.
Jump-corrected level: 10.7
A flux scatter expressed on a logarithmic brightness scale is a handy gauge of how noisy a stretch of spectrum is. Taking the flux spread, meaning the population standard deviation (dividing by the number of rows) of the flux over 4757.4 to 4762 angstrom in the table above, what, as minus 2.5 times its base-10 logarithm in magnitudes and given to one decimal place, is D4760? 1.1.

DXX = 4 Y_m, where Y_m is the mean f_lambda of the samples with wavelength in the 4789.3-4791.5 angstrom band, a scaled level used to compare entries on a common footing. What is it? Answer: 41.1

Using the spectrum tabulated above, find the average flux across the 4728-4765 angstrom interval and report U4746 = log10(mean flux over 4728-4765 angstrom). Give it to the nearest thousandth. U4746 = 1.031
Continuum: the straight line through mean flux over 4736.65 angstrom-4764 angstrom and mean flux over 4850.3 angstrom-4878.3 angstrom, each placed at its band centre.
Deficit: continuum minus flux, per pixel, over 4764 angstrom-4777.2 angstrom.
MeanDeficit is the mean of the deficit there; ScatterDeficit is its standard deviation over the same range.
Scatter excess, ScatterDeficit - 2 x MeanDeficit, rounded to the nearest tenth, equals 1.2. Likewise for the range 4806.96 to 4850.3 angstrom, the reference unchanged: 0.5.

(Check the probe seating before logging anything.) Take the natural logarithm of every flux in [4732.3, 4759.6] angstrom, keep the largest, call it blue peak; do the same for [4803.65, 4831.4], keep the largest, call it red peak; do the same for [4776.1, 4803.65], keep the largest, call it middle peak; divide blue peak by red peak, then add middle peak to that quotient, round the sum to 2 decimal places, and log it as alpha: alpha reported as 3.48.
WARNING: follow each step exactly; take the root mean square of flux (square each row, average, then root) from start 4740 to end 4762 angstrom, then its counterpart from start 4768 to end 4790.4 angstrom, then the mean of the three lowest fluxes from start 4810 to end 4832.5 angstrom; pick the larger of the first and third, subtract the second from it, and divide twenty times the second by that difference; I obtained 1116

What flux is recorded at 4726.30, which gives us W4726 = 9.821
